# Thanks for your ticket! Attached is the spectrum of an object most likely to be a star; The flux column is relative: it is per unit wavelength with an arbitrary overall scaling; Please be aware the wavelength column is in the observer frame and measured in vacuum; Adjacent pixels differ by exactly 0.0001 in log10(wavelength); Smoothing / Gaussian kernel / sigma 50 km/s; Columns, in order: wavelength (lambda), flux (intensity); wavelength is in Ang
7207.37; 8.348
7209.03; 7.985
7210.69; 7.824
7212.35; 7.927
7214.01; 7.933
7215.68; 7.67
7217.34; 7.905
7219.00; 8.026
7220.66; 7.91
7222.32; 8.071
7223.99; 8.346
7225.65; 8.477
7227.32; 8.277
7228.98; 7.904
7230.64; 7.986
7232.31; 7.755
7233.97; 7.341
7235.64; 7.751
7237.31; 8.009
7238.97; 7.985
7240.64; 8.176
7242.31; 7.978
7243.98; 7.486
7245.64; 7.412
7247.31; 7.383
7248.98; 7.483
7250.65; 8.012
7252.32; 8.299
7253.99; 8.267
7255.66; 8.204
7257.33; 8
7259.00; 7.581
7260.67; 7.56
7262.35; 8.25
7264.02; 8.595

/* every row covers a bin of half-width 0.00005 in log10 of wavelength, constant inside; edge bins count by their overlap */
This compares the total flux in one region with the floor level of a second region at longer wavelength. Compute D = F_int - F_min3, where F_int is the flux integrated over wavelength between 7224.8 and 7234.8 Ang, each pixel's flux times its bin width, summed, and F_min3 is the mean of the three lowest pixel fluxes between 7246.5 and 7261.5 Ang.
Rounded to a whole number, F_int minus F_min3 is 72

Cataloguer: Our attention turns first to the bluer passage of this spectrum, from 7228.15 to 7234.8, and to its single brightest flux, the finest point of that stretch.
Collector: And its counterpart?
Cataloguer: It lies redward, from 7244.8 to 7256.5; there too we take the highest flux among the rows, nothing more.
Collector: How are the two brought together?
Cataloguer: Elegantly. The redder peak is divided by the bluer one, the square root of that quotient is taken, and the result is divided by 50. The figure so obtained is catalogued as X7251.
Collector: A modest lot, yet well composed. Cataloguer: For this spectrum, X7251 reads 0.0204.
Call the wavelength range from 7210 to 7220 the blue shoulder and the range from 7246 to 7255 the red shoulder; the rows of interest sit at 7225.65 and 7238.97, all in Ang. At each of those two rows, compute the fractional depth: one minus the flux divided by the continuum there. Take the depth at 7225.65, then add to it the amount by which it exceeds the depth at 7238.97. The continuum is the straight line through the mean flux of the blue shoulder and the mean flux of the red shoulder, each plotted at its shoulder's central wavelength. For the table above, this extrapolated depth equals -0.14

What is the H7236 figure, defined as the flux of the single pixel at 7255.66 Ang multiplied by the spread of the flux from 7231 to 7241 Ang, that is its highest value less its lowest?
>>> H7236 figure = 6.9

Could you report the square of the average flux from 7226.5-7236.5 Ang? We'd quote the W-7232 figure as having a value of 61.4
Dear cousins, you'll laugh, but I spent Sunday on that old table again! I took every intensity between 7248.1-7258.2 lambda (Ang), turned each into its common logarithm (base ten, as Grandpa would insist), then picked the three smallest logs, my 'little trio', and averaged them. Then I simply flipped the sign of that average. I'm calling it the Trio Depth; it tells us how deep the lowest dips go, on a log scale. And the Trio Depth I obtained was -0.894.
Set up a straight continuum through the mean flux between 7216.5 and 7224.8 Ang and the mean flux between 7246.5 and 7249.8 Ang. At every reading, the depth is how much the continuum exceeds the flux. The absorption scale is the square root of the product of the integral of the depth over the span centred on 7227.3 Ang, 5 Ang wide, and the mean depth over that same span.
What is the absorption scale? 0.71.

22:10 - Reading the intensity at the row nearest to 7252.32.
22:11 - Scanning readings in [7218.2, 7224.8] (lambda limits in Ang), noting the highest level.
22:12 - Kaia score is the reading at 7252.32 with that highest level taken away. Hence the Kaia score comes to 0.0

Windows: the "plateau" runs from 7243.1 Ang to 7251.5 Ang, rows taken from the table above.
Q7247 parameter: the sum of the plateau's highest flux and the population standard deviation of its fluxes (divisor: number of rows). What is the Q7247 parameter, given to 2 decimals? 8.24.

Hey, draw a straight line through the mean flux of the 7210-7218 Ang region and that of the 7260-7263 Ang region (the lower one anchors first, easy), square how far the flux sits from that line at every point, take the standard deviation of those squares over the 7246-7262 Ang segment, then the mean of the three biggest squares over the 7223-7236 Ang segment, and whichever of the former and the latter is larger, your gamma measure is 0.30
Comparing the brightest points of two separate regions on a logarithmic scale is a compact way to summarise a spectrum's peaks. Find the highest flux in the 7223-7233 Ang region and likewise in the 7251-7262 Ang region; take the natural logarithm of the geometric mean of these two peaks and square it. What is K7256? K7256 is 4.52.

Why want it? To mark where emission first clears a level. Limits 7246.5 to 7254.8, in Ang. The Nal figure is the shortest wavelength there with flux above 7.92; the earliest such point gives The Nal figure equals 7250.65 Ang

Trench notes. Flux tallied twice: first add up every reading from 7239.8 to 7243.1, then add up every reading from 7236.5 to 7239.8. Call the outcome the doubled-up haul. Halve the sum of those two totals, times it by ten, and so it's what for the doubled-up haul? 161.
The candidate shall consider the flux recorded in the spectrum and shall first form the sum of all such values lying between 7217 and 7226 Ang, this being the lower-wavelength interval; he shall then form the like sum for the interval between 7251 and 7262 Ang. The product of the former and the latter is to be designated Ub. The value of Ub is 2335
